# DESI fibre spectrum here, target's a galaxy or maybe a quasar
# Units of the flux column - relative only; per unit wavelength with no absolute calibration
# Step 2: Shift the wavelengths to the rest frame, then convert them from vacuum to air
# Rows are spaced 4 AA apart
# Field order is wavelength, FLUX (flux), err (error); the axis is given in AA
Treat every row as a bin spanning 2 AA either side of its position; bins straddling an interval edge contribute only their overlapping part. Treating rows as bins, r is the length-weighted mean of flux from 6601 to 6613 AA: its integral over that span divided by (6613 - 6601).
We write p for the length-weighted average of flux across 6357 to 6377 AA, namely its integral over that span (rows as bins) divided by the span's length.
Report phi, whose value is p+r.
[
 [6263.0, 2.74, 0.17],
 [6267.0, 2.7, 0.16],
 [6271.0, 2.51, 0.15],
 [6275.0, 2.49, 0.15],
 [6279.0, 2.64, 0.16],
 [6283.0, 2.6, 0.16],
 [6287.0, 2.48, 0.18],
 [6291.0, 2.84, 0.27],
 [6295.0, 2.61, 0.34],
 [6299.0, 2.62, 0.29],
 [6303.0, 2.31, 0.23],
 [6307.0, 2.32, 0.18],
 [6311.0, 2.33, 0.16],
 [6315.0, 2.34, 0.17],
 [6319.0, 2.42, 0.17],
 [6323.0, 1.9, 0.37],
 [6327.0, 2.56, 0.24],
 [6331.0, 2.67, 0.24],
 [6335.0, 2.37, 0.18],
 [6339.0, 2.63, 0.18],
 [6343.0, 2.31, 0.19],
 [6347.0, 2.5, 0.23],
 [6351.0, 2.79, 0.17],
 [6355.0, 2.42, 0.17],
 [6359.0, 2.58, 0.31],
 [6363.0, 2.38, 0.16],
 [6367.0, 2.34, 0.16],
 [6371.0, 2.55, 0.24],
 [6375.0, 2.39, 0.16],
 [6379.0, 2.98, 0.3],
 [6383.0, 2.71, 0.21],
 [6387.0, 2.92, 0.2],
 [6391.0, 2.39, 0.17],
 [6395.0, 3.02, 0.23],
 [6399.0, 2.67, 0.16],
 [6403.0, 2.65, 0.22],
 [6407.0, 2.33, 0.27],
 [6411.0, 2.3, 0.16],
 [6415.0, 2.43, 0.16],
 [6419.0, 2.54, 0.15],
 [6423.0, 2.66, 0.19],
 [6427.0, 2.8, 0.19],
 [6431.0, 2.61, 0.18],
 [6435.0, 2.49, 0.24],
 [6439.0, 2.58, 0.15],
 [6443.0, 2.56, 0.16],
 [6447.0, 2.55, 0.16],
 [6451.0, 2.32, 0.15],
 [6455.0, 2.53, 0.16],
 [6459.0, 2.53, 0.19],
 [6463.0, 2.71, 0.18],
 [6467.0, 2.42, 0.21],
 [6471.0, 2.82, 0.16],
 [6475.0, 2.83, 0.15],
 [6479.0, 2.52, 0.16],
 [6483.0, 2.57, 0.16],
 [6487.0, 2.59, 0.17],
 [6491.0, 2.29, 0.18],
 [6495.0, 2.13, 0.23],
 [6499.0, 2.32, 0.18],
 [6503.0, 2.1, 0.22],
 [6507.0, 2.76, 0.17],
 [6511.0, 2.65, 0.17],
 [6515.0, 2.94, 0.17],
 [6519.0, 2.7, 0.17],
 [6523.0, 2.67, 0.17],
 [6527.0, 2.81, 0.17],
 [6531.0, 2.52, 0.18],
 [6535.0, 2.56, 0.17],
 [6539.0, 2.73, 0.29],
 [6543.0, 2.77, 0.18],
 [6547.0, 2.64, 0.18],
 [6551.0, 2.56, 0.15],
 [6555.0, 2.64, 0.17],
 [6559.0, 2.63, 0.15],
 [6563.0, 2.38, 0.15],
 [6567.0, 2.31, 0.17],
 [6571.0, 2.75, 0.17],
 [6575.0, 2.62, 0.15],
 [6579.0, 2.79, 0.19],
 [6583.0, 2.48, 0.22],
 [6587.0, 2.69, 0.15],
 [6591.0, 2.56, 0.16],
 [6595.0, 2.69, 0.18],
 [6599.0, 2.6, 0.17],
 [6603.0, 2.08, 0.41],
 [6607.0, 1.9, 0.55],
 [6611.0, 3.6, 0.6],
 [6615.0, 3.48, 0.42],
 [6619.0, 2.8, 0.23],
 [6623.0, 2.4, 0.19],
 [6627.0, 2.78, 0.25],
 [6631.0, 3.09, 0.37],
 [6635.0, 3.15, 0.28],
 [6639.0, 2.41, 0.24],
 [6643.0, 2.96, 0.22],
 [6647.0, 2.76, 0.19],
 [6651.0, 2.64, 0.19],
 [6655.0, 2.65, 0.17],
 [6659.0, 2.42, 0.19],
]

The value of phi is 4.97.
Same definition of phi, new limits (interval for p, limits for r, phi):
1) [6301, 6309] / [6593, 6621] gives 5.05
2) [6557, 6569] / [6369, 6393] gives 5.10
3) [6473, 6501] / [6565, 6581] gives 5.08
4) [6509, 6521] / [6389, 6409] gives 5.38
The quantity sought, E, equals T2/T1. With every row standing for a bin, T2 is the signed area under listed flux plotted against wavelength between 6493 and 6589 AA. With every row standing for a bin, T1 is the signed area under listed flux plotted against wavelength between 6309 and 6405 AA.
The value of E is 1.02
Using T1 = 243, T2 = 249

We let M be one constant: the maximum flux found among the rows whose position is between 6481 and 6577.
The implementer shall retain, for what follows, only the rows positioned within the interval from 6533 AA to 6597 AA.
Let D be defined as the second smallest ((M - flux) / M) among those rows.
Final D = 0.06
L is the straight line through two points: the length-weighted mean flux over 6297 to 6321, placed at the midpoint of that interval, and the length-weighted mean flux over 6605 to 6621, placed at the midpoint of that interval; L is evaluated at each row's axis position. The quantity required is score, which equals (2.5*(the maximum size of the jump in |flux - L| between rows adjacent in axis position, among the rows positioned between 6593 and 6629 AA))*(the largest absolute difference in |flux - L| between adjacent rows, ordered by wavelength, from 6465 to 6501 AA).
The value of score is 0.4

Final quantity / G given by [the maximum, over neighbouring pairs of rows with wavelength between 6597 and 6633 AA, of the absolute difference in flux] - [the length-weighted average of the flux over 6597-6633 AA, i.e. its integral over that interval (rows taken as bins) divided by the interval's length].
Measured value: -1.0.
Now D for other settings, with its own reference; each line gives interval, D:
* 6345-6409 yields -0.01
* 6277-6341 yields 0.09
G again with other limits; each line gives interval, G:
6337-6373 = -2.1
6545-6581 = -2.2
